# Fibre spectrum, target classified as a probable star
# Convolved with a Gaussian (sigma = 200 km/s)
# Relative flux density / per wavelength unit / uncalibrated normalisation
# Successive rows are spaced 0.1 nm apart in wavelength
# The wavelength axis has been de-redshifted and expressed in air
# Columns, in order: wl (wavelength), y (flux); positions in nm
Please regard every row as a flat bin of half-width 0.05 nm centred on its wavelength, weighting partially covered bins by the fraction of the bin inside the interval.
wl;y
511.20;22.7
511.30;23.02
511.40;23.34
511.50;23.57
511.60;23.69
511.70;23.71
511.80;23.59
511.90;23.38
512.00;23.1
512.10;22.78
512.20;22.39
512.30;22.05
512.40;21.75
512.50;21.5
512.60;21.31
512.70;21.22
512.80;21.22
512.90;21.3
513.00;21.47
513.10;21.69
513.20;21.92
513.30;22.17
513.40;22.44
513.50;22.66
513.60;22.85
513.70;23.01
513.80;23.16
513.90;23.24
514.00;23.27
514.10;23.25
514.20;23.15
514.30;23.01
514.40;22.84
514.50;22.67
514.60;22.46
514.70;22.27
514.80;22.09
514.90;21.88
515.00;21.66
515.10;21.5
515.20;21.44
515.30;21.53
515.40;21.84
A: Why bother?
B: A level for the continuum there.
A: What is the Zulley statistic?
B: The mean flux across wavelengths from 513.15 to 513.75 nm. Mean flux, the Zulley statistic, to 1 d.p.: 22.5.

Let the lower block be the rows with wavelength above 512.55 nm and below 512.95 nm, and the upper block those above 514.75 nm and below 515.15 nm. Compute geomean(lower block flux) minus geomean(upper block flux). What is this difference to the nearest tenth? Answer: -0.5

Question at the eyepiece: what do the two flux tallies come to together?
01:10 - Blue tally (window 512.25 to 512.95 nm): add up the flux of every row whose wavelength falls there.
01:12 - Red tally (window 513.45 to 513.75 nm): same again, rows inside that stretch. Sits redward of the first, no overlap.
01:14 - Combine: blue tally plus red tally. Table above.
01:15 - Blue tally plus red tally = 219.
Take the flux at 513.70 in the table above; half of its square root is 2.40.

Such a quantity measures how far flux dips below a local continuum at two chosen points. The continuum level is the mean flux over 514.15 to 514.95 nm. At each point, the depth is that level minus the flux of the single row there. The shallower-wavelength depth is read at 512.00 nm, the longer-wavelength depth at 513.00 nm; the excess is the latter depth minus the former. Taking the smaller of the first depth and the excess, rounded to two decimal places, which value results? -0.55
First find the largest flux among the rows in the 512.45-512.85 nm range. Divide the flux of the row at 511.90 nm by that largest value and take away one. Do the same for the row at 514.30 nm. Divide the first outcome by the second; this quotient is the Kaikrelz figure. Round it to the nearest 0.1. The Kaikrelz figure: 1.2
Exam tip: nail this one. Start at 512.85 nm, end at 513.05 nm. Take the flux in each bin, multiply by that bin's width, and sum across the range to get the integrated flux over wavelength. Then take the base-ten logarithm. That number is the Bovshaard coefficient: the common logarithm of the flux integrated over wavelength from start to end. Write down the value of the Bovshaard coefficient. 0.631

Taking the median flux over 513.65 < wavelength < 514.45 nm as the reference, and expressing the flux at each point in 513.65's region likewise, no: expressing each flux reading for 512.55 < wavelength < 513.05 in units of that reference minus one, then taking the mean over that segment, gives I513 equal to -0.080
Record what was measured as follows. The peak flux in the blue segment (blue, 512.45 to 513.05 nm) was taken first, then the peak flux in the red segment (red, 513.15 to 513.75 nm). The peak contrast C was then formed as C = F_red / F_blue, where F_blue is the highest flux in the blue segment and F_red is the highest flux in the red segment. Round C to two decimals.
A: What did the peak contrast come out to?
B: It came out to 1.07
